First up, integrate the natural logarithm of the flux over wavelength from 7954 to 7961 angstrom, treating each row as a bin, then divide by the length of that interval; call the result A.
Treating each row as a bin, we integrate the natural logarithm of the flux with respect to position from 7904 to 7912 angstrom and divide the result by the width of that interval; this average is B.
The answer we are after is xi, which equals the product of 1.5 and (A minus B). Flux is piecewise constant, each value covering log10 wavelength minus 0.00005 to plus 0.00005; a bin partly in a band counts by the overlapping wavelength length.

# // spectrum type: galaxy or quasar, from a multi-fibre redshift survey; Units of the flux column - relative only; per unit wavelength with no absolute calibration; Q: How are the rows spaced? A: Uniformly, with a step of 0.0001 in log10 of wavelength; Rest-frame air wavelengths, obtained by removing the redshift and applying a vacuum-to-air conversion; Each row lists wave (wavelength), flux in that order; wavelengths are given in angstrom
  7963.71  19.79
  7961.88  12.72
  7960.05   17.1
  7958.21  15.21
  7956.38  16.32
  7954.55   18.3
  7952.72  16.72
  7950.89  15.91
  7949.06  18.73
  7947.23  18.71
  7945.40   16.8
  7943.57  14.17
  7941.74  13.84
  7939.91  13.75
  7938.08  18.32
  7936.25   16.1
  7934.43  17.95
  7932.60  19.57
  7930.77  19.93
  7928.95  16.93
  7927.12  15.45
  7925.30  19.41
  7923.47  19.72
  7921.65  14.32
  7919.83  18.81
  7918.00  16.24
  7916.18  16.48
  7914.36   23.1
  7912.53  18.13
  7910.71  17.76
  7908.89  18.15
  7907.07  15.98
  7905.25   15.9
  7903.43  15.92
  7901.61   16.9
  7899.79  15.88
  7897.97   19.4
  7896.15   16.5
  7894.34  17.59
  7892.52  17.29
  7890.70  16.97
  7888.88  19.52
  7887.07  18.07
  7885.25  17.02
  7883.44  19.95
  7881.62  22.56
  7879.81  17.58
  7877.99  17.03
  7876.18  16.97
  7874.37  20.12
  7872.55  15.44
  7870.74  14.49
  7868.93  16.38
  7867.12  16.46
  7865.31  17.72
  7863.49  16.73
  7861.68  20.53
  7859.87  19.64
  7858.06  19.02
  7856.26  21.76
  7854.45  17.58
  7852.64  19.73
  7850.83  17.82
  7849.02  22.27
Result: -0.03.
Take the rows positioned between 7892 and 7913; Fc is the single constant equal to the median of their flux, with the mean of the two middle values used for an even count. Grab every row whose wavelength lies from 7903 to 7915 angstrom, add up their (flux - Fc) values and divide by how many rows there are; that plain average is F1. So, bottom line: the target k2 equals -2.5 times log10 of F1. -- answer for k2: 0.3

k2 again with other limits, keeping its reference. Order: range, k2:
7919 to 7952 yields 3.5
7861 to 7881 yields 2.2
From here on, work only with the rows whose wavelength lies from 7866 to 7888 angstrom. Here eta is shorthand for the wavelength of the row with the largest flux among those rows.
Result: 7881.62 angstrom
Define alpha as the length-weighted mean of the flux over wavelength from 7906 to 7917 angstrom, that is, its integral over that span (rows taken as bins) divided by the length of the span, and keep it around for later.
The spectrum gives 18.2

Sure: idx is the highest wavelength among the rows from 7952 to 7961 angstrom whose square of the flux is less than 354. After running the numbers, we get 7960.05 angstrom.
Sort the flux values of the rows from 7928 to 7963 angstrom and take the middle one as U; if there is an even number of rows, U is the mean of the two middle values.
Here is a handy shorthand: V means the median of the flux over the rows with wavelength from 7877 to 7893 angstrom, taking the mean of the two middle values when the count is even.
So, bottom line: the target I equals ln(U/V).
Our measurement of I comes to -0.05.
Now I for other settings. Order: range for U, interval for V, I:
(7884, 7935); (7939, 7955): 0.04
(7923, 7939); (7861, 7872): 0.10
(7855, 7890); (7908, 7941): -0.02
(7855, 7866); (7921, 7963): 0.14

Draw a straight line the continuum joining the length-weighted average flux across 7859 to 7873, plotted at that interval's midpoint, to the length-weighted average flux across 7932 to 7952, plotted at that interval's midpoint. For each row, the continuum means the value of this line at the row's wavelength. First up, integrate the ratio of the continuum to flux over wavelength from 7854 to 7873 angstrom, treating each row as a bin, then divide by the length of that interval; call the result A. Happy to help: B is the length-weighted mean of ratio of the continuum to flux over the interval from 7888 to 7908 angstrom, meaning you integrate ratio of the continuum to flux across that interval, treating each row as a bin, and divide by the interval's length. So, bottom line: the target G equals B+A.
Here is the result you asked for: 1.98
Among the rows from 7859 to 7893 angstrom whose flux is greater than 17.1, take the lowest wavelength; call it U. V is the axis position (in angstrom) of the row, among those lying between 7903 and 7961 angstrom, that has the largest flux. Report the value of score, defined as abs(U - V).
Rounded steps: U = 7859.87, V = 7914.36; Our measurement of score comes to 54.5 angstrom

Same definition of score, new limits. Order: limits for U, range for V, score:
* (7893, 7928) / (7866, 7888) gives 12.7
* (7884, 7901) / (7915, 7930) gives 36.4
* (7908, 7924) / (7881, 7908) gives 27.3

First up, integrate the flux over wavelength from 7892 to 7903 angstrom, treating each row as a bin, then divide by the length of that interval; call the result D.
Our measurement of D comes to 17.2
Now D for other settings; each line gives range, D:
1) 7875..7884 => 18.8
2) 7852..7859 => 19.5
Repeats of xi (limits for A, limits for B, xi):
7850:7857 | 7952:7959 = 0.20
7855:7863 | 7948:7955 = 0.21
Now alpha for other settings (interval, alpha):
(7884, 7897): 17.6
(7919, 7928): 17.6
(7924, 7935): 18.3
